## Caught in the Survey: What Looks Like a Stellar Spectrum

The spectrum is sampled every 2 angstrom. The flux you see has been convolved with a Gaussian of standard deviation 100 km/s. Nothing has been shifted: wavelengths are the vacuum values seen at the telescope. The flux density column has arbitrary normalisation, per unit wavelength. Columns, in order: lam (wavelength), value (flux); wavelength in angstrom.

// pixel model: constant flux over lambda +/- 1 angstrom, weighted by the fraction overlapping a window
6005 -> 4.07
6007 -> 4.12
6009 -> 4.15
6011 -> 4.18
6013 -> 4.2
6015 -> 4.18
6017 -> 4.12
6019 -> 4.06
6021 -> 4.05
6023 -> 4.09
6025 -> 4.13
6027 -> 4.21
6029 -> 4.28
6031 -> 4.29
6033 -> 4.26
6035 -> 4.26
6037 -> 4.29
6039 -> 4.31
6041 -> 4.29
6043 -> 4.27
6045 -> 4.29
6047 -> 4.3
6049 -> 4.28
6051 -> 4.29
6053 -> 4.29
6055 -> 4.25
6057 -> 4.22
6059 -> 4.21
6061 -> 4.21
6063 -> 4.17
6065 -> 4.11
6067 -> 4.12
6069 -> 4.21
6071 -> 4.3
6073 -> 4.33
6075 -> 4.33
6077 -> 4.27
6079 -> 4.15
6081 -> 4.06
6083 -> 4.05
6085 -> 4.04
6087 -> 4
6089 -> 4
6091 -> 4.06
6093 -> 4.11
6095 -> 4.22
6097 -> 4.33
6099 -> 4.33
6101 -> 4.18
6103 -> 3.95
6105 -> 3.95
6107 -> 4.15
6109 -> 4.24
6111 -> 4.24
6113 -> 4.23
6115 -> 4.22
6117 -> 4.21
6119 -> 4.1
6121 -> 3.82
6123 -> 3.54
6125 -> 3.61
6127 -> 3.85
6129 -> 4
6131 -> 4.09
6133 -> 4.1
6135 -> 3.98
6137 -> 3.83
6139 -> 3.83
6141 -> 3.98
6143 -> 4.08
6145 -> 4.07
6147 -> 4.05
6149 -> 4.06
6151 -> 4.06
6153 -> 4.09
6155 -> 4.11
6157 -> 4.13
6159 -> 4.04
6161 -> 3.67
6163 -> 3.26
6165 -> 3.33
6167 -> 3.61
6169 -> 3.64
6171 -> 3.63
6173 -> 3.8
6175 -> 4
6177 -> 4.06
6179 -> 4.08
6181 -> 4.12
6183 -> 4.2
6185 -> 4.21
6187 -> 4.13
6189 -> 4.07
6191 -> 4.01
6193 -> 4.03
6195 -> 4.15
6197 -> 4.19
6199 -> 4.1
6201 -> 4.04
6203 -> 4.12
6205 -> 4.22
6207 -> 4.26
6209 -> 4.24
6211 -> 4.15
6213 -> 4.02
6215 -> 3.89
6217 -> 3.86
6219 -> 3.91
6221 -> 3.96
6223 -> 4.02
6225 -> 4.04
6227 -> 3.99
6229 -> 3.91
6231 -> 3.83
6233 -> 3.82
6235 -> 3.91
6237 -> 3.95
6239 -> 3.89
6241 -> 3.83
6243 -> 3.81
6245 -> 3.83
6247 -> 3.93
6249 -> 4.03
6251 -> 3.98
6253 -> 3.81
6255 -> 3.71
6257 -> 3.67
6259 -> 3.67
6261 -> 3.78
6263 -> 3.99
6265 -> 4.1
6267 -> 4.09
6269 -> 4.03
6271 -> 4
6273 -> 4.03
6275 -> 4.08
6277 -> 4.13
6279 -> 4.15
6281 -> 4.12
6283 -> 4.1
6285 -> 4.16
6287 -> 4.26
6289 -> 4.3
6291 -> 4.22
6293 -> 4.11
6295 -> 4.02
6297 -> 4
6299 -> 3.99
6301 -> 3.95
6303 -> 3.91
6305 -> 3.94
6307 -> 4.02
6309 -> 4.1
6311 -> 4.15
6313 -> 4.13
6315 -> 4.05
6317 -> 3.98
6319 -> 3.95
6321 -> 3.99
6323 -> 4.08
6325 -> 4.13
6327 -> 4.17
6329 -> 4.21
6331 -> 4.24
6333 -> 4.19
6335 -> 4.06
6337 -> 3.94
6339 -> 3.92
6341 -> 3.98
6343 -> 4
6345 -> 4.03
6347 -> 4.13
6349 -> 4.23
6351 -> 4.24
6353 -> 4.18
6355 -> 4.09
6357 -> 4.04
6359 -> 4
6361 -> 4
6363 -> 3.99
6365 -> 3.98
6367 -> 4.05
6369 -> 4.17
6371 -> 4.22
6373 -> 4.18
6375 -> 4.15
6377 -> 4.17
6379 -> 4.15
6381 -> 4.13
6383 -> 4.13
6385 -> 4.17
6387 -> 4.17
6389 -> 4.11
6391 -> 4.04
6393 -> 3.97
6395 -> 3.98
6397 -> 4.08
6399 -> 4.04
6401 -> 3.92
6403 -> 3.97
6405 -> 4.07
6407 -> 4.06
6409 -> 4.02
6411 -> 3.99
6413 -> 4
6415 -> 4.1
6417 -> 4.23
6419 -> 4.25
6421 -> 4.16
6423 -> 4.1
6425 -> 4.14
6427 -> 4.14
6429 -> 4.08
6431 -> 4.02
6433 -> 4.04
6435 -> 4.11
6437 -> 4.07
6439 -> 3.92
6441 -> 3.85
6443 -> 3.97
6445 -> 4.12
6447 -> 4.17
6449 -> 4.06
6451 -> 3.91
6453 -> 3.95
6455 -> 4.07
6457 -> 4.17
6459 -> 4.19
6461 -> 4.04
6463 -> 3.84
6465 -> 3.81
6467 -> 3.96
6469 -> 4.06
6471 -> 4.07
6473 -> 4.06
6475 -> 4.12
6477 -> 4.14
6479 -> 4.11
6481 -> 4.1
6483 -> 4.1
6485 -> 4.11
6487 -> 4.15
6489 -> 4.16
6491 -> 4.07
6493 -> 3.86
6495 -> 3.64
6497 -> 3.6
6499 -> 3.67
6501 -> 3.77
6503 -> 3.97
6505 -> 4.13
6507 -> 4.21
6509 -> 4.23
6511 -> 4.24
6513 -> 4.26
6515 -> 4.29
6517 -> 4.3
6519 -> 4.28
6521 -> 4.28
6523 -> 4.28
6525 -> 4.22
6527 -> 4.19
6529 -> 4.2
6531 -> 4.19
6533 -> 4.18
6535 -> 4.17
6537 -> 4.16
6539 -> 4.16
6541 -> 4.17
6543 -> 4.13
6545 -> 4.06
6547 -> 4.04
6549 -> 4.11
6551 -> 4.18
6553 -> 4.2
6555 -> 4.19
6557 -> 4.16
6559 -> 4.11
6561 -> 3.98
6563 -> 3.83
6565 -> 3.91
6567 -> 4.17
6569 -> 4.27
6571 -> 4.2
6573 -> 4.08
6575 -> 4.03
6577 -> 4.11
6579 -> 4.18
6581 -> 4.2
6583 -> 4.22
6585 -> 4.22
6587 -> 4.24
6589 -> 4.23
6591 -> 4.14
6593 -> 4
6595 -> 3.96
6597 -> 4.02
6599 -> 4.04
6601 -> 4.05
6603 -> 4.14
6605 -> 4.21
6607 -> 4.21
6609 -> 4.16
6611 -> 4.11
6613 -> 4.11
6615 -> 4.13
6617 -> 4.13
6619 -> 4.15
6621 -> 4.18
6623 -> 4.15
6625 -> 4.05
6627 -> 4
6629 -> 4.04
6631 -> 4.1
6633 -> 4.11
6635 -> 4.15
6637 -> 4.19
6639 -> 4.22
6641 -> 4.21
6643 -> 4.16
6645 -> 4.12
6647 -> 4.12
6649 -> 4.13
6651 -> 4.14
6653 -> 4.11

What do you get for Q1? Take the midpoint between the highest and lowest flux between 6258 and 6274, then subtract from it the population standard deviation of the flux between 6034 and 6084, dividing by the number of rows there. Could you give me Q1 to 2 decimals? 3.81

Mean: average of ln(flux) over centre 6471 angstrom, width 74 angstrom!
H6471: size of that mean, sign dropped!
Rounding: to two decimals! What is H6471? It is 1.39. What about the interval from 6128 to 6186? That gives 1.37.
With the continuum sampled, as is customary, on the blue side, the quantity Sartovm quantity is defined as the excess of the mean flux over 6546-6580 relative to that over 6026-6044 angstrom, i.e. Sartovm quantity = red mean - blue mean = -0.17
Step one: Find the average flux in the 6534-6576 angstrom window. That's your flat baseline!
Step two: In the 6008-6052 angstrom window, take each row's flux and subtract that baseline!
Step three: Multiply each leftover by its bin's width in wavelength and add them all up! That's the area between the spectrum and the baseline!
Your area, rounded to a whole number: 5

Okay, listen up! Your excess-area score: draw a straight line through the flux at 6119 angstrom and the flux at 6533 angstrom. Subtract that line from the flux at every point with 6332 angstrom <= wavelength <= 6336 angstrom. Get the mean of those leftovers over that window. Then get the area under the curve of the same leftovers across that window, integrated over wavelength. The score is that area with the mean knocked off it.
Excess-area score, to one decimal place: 0.0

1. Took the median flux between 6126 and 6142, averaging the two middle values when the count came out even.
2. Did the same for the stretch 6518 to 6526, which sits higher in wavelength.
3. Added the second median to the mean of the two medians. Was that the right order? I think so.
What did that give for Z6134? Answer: 8.41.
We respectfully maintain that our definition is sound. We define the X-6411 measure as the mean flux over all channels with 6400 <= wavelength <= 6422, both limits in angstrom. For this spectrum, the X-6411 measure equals 4.07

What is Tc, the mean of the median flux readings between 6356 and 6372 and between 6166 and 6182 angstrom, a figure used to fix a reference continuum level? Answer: 3.96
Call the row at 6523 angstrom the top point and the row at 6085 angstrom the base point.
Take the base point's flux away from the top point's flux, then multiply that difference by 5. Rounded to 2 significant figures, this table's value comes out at 1.2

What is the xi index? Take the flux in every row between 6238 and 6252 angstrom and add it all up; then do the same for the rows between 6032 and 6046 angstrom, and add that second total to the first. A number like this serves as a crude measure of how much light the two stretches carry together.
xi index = 57.3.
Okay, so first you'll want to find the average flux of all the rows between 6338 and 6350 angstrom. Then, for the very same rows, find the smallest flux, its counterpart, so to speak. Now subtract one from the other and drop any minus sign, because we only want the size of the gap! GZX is 0.13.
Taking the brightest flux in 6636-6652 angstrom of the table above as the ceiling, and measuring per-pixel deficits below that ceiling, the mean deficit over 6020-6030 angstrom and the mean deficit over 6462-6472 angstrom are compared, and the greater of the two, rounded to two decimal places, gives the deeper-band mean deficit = 0.27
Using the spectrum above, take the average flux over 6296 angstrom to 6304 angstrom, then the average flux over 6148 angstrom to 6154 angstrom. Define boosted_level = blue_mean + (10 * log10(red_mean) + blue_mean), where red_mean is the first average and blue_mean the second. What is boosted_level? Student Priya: 14.1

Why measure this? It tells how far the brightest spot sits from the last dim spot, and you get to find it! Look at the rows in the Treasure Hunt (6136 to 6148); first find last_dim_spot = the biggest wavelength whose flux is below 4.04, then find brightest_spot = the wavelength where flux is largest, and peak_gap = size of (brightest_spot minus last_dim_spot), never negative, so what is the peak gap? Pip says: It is 2 angstrom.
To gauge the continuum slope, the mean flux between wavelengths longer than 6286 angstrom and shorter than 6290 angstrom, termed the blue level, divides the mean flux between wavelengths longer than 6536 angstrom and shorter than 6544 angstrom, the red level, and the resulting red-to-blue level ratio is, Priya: 0.97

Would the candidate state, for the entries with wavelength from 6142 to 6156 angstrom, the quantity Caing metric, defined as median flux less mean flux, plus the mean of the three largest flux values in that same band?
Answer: 4.09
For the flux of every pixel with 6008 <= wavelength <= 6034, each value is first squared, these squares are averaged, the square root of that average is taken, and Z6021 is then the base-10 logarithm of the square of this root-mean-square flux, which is 1.24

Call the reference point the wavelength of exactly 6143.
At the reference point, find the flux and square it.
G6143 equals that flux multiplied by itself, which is 16.6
